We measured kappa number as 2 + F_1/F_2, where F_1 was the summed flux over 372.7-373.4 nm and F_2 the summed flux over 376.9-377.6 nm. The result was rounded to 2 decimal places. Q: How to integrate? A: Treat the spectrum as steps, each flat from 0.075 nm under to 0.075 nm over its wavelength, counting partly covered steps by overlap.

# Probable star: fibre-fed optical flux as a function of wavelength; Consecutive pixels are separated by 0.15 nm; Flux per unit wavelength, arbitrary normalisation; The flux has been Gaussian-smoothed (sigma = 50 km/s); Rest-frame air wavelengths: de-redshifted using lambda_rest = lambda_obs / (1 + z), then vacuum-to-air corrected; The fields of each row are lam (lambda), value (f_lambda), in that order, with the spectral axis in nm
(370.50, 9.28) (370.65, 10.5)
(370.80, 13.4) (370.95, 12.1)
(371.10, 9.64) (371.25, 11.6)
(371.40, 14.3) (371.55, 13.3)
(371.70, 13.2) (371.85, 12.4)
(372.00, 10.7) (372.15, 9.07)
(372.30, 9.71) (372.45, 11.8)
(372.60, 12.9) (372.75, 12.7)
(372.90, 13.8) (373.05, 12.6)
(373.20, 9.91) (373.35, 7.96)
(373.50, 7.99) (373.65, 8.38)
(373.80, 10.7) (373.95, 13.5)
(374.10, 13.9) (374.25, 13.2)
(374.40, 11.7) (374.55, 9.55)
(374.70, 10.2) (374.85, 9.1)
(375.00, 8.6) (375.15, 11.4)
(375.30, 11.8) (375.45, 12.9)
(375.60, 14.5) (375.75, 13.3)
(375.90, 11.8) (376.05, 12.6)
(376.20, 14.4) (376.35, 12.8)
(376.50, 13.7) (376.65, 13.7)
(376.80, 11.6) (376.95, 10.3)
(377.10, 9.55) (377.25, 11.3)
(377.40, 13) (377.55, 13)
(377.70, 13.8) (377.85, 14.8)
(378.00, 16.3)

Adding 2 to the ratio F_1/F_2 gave 3.00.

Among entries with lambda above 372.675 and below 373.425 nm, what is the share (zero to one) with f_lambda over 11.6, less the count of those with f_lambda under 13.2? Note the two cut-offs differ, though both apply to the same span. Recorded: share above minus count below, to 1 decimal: -3.4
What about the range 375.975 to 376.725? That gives -1.0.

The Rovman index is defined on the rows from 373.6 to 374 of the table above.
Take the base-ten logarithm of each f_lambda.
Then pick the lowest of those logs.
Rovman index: 0.92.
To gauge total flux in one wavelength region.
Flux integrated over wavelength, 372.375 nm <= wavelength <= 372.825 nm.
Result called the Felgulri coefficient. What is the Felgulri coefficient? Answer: 5.6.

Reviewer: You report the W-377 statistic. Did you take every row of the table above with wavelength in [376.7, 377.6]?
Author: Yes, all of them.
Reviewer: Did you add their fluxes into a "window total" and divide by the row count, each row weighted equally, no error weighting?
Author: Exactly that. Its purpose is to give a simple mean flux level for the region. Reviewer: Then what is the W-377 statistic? 11.5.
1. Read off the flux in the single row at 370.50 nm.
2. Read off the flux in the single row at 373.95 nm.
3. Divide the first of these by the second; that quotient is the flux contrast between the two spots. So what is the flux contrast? 0.69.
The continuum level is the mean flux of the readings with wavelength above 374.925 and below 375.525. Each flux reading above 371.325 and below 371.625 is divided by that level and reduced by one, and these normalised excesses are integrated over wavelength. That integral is 0.070 nm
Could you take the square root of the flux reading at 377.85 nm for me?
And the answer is 3.8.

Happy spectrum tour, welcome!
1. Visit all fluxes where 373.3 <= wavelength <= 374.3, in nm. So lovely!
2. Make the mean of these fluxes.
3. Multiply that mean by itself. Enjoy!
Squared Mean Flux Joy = 117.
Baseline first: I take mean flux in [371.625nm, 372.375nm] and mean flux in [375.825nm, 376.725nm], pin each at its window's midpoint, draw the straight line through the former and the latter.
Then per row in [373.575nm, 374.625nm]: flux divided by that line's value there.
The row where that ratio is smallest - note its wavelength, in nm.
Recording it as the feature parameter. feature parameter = 373.65 nm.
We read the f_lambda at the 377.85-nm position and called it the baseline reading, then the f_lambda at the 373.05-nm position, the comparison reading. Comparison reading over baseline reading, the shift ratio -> 0.85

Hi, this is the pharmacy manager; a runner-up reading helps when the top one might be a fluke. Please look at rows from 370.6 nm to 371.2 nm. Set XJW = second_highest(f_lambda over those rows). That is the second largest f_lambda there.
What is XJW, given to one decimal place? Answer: 12.1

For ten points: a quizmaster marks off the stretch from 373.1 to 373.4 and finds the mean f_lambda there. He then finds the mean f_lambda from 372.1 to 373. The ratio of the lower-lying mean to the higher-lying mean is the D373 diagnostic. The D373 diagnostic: 1.3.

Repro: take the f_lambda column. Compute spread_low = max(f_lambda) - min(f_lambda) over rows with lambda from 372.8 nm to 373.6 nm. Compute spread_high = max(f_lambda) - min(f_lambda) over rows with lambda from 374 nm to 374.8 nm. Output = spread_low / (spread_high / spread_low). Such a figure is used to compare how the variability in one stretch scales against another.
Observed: 8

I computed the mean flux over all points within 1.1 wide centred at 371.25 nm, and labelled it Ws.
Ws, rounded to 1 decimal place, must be 12.5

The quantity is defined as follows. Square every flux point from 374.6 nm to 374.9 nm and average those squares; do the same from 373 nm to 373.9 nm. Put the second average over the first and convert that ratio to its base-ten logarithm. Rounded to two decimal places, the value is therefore 0.01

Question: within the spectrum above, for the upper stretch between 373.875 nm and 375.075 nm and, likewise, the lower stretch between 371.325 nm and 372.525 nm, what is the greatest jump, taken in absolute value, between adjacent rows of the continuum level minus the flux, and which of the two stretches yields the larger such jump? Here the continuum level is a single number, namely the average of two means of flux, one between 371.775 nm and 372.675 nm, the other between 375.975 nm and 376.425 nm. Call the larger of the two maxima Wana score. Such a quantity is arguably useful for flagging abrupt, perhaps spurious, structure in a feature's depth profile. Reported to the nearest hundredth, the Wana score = 2.15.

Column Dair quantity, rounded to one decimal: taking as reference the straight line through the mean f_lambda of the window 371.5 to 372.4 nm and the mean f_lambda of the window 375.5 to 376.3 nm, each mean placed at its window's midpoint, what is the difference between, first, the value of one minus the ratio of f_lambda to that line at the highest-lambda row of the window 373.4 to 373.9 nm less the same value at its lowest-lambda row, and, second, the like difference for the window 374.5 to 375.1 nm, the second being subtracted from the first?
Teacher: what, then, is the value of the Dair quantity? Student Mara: -0.3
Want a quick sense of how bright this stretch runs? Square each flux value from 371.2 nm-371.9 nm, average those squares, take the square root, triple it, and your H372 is 39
